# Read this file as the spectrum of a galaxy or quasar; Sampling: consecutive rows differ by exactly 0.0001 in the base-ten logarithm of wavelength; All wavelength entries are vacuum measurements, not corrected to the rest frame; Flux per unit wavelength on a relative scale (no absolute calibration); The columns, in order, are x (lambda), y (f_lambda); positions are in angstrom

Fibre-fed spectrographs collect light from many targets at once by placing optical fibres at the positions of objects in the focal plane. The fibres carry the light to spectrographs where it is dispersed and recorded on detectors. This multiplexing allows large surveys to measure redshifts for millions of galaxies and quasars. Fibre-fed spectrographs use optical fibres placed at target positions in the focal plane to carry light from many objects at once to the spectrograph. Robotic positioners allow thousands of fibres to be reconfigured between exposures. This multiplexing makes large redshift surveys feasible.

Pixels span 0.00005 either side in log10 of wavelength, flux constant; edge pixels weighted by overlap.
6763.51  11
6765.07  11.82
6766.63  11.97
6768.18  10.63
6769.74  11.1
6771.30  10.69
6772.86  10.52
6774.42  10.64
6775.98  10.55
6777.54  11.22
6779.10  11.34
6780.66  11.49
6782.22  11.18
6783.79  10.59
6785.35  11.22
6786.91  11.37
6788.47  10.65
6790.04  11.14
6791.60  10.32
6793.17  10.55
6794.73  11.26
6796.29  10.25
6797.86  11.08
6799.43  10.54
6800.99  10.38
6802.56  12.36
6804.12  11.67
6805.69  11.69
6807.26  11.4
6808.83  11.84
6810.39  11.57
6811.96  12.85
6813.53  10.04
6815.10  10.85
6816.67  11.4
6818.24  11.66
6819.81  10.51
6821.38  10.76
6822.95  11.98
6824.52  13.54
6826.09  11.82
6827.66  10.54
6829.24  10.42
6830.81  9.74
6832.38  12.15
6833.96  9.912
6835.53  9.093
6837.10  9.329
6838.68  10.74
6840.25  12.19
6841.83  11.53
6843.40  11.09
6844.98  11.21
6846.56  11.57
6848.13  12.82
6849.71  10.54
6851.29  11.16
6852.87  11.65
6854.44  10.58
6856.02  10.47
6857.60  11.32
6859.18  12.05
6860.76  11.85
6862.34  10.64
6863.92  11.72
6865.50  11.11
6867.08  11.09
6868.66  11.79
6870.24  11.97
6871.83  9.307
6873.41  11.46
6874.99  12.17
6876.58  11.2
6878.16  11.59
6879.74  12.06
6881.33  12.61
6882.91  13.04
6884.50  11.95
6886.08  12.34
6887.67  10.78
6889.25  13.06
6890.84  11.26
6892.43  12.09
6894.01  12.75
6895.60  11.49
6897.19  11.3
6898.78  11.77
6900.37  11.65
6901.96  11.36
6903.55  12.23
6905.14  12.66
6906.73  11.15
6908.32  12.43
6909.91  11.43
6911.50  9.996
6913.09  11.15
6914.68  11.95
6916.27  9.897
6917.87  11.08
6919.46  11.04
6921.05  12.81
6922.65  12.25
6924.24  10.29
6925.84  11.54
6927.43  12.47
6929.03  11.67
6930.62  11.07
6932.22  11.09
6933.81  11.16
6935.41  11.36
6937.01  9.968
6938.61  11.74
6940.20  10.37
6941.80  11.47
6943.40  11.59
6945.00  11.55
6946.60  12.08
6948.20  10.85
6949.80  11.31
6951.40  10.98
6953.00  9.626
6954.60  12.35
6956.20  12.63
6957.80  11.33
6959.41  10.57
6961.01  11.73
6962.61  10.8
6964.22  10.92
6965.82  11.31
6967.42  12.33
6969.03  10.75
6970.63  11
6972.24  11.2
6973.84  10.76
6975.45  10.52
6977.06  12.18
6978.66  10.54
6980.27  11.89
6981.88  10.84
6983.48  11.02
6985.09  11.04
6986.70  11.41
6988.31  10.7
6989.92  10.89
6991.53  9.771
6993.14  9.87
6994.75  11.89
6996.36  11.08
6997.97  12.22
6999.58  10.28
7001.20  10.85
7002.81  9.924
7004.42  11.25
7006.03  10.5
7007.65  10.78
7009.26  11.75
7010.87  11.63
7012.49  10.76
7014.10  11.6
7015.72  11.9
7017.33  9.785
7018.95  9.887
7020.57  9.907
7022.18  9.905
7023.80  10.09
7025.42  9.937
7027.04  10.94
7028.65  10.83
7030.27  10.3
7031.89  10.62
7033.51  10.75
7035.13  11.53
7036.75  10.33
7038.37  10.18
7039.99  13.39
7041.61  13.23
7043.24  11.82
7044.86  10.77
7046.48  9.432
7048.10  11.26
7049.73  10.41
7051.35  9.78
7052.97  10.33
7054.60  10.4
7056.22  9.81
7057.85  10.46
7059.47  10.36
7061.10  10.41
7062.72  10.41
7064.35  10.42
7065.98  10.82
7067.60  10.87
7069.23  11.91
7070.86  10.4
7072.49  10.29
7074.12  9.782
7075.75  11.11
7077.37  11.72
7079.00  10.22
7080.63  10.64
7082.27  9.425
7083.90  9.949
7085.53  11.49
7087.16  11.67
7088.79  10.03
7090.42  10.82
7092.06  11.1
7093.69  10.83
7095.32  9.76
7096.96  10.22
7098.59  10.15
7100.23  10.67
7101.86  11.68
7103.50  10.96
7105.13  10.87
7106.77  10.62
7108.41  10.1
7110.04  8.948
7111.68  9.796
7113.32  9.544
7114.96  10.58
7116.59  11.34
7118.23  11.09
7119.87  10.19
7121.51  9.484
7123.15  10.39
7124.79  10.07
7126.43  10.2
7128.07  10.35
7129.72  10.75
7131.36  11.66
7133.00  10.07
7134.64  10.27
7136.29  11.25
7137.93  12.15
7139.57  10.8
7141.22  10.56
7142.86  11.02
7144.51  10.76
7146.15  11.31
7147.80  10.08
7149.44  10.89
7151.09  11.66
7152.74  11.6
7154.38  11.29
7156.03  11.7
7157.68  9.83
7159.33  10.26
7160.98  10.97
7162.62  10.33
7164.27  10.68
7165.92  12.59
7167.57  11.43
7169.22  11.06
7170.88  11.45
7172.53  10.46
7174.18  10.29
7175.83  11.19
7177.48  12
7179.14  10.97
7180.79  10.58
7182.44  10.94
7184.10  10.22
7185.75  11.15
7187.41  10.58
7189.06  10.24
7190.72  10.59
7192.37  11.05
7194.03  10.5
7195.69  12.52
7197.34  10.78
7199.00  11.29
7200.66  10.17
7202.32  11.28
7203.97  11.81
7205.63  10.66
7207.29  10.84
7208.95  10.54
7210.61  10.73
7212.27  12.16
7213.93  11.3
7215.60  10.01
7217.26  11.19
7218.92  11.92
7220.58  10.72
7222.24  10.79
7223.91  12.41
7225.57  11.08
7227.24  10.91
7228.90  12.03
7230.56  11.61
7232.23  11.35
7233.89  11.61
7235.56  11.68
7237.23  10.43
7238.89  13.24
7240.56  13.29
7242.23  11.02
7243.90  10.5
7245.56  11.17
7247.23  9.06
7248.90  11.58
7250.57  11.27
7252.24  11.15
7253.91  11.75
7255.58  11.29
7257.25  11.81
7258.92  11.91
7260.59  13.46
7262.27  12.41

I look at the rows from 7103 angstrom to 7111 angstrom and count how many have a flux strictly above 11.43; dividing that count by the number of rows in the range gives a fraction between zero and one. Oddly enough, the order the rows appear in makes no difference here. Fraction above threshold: 0.00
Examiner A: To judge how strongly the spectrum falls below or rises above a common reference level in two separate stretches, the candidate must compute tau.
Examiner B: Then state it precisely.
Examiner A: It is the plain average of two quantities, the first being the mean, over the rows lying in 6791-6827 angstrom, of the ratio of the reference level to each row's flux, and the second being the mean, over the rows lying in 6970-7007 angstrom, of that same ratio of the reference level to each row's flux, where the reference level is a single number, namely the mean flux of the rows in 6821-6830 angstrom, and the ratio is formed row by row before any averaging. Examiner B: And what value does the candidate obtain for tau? 1.04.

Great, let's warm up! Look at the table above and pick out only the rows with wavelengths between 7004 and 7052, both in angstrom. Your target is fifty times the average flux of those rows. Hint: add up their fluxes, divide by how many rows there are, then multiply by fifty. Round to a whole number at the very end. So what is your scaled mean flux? 542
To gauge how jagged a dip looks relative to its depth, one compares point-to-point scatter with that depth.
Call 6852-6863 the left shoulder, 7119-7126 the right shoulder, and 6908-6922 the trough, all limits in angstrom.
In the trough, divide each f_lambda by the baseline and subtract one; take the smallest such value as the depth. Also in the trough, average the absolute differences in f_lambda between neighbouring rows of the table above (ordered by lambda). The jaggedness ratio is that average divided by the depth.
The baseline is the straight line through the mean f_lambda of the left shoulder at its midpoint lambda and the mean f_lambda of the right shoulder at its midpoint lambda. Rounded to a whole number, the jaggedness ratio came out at -12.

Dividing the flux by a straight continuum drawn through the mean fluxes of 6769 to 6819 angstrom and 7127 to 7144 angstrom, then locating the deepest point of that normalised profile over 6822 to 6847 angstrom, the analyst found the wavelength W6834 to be 6835.53 angstrom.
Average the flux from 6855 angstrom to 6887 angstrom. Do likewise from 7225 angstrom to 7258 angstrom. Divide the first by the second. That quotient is 1.02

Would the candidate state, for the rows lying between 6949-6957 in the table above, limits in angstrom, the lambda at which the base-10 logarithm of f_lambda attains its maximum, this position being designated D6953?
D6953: 6956.20 angstrom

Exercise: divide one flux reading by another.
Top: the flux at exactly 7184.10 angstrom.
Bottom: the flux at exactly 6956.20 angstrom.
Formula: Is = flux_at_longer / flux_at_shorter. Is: 0.81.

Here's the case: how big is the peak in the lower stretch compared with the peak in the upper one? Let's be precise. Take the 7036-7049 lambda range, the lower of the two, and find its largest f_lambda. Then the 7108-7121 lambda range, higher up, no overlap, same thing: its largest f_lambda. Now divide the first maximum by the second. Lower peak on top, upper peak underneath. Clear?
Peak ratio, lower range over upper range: 1.18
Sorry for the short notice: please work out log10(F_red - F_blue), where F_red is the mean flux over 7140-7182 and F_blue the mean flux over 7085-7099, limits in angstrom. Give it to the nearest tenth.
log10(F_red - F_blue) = -0.5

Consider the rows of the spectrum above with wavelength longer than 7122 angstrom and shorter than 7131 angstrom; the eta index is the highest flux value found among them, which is 10.75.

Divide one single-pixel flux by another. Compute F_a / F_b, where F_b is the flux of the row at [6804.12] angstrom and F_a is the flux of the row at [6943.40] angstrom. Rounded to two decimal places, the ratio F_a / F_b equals 0.99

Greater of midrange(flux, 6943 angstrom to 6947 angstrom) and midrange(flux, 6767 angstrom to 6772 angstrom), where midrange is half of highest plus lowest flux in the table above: 11.8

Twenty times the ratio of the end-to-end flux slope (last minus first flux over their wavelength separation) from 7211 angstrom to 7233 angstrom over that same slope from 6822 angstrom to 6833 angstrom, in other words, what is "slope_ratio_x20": -45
